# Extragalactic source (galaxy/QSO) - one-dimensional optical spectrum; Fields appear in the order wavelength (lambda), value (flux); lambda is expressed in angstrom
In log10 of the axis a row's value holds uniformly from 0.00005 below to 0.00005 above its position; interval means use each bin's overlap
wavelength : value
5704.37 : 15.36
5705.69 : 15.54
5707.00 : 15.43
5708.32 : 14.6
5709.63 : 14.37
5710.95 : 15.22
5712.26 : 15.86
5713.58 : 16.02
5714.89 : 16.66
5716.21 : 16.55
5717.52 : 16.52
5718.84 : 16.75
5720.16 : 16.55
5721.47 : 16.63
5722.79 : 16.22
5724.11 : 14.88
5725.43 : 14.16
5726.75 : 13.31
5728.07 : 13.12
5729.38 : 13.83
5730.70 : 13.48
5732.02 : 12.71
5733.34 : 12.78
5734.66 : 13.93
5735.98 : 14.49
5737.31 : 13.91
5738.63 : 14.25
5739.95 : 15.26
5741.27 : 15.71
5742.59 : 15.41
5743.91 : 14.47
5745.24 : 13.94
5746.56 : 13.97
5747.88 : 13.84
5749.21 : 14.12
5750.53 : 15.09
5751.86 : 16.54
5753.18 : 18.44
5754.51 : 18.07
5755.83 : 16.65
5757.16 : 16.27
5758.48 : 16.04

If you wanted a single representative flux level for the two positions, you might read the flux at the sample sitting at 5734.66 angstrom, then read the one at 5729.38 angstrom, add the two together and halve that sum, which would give 13.9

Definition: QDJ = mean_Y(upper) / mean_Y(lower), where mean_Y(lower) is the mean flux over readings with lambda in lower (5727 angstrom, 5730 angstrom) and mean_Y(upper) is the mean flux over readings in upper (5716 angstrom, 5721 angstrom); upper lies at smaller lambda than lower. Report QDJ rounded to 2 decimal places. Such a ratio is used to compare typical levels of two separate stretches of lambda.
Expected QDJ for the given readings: 1.23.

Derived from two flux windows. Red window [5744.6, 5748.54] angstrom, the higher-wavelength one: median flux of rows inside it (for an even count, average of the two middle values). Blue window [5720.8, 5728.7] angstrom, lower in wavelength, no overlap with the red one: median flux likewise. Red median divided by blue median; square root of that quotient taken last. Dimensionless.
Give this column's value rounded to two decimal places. 0.98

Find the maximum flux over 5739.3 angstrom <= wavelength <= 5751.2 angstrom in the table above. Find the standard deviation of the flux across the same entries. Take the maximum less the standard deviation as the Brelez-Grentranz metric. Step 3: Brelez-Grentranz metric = 15.0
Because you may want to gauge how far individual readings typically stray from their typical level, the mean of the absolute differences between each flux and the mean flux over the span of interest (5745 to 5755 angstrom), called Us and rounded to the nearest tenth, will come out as 1.6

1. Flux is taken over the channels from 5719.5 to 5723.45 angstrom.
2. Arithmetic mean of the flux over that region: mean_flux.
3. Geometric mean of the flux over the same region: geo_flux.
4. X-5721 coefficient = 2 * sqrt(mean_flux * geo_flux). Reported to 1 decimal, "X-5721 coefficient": 32.9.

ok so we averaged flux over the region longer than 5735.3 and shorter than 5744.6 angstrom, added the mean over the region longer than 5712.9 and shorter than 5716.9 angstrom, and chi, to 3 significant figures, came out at 31.2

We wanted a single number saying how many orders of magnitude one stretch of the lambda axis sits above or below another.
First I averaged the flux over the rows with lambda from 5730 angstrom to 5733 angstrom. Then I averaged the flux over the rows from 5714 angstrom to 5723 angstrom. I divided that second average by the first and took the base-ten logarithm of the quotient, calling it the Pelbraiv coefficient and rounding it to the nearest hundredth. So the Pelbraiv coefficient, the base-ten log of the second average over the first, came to 0.10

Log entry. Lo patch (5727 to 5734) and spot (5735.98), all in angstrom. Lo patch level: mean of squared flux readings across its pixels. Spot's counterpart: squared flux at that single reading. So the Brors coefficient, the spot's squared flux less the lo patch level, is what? 36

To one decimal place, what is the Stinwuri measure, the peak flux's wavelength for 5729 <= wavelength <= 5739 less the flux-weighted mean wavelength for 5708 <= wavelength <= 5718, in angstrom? 22.9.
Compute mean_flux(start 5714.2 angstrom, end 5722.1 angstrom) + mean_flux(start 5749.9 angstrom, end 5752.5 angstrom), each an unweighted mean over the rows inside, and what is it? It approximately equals 32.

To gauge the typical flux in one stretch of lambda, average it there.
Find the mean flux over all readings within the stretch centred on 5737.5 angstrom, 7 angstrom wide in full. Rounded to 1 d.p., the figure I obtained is 14.4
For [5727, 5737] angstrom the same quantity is 13.5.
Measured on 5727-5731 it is 13.5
